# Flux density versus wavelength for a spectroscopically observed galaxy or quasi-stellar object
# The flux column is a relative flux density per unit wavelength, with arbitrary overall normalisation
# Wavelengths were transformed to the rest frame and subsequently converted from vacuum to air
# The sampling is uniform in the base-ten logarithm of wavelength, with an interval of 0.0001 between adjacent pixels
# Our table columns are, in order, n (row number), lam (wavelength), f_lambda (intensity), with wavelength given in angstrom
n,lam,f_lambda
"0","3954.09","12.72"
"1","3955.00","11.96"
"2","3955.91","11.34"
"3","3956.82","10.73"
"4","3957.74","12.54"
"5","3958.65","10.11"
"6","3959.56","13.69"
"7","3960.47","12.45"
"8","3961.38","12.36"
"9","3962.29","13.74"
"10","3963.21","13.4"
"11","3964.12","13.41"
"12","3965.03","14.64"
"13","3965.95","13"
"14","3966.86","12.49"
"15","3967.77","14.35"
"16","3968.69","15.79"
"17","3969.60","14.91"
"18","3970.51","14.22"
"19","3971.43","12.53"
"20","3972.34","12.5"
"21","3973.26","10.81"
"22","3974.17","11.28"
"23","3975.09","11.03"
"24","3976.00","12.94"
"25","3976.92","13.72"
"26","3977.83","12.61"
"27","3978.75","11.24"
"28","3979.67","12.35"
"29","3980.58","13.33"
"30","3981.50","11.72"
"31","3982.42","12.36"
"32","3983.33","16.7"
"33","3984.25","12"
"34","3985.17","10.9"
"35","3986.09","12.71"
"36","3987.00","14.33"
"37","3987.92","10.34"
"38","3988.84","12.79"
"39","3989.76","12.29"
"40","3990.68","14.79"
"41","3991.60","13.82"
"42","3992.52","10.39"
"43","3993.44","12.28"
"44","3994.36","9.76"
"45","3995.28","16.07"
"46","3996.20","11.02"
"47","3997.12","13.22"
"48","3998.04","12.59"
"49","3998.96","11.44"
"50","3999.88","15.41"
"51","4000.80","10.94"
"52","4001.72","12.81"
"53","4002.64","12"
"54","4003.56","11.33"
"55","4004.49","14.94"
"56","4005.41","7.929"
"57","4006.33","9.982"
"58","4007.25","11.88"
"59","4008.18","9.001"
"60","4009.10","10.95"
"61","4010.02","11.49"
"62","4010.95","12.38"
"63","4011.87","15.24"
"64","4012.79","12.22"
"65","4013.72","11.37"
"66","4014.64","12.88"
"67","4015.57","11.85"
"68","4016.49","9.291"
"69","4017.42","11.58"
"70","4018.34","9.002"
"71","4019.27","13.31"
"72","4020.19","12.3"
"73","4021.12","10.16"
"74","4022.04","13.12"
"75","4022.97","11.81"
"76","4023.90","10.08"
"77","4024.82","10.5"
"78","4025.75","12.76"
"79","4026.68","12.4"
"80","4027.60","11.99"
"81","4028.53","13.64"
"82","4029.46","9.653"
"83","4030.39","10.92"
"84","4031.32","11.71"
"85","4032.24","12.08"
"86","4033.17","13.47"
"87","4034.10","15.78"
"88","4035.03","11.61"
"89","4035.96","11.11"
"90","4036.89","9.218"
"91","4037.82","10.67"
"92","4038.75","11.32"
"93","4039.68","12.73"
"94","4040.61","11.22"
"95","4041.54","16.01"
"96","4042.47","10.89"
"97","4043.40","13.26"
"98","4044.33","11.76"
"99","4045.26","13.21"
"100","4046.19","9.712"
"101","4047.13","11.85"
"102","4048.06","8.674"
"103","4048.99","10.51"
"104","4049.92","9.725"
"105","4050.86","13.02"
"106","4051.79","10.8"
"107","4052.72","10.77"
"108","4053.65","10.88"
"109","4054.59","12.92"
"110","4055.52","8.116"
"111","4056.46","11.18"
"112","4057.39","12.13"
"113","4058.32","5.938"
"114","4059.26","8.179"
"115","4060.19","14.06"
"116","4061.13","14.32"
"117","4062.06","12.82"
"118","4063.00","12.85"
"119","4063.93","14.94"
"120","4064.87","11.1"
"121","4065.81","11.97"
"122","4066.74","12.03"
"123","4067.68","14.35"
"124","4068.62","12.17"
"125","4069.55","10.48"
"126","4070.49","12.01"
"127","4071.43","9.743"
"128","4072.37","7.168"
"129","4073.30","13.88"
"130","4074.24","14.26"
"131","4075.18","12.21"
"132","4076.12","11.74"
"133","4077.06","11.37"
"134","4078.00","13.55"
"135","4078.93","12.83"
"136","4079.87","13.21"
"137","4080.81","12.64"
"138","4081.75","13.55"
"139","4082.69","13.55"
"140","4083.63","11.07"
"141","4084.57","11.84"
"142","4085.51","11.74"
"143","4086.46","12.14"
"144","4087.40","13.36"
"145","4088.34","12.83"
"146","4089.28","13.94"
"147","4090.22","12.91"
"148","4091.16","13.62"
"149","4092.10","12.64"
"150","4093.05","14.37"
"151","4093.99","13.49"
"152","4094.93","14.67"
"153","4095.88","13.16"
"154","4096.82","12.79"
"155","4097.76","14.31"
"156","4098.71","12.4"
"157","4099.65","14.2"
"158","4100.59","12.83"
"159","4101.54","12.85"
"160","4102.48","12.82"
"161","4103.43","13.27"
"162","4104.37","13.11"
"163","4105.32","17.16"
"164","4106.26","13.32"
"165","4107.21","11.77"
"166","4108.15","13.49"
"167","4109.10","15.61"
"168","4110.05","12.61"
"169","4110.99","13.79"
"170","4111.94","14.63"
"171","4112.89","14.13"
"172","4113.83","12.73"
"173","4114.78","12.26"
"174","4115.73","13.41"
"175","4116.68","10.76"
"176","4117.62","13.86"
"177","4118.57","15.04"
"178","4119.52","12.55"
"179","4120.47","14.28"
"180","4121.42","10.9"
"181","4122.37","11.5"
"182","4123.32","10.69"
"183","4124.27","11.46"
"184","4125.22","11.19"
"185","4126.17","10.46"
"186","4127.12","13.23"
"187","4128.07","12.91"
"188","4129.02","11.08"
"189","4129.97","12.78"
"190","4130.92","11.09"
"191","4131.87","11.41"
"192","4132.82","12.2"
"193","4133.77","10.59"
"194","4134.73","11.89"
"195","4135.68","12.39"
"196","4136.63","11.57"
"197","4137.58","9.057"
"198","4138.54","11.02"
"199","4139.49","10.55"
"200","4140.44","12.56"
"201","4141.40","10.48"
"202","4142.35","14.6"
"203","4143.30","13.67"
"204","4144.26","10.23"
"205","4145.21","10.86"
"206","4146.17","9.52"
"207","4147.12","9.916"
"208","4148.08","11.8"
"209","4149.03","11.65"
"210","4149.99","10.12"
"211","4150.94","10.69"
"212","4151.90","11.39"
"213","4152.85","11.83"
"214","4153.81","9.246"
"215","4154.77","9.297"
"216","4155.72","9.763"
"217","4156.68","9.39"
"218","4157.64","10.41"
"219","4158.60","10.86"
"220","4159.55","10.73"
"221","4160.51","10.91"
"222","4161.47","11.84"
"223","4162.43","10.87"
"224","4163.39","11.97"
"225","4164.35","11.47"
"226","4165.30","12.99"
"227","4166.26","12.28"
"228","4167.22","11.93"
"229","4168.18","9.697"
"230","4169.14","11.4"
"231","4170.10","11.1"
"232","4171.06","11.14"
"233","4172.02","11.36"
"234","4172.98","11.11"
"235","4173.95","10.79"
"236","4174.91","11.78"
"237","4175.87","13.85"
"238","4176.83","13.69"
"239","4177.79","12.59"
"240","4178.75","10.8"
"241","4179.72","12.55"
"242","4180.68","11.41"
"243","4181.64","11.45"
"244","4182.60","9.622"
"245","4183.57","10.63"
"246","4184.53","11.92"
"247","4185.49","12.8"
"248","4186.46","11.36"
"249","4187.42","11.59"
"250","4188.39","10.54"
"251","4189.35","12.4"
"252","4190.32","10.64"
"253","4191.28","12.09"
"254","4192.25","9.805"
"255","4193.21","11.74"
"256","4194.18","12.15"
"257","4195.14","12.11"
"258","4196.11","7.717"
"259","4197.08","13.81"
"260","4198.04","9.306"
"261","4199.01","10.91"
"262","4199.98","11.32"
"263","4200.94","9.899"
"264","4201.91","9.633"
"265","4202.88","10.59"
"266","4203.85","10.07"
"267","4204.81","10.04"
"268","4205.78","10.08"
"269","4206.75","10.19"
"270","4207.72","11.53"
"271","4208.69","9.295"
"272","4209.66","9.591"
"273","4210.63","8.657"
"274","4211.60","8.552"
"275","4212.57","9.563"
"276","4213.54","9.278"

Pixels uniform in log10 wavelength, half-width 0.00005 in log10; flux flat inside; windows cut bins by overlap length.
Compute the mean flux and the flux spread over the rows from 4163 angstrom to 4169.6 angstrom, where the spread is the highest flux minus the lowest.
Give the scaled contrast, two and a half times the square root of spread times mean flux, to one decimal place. 15.5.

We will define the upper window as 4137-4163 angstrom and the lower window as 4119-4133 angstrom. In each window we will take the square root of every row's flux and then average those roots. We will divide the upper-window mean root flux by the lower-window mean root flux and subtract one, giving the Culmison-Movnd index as -0.043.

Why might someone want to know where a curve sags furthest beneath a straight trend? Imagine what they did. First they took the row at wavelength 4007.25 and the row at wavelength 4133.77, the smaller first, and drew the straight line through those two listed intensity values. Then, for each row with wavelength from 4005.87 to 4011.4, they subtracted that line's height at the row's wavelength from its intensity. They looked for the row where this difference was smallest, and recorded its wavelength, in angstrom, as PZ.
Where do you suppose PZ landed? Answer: 4008.18 angstrom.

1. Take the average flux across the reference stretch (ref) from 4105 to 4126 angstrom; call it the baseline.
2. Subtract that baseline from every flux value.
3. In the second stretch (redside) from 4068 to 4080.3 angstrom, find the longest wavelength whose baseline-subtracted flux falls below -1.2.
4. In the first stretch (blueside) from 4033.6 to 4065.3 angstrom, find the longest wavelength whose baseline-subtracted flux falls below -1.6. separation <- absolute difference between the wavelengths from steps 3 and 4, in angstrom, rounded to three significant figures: 12.2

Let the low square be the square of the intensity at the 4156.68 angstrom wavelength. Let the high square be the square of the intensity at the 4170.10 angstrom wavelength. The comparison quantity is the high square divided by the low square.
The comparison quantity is 1.4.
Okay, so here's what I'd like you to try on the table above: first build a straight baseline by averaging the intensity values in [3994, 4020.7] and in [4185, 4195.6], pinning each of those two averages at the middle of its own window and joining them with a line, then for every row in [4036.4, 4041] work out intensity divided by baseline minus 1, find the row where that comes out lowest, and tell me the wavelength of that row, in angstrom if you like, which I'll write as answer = 4036.89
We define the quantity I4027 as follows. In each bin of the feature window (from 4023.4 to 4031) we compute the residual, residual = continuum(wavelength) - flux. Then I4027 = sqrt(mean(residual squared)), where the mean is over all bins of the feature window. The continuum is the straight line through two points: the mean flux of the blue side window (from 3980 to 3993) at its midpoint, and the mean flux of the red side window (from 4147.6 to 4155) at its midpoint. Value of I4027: 1.53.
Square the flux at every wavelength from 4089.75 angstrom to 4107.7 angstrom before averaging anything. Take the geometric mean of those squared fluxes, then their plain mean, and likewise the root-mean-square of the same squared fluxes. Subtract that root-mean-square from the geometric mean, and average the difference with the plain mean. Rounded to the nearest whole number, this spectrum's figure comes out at 89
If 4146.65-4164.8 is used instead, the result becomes 57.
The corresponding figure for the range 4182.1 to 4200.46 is 60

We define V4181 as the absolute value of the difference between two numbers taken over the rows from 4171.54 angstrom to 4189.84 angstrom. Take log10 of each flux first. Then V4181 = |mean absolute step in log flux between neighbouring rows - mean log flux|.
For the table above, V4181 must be 1.03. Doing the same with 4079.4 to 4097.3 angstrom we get 1.08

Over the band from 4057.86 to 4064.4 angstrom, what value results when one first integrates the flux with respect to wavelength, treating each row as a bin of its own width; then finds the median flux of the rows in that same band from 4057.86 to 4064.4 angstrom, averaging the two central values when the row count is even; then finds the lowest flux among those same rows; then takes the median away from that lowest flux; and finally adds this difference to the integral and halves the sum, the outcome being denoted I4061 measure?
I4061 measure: 35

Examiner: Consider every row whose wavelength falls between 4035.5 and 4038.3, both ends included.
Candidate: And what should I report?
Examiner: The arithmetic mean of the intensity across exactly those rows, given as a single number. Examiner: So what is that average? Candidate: 10.3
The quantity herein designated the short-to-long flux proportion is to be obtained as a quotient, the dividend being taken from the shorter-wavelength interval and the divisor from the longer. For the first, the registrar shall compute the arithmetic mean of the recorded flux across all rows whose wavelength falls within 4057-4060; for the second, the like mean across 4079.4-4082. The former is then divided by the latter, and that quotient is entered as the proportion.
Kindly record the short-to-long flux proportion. 0.7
